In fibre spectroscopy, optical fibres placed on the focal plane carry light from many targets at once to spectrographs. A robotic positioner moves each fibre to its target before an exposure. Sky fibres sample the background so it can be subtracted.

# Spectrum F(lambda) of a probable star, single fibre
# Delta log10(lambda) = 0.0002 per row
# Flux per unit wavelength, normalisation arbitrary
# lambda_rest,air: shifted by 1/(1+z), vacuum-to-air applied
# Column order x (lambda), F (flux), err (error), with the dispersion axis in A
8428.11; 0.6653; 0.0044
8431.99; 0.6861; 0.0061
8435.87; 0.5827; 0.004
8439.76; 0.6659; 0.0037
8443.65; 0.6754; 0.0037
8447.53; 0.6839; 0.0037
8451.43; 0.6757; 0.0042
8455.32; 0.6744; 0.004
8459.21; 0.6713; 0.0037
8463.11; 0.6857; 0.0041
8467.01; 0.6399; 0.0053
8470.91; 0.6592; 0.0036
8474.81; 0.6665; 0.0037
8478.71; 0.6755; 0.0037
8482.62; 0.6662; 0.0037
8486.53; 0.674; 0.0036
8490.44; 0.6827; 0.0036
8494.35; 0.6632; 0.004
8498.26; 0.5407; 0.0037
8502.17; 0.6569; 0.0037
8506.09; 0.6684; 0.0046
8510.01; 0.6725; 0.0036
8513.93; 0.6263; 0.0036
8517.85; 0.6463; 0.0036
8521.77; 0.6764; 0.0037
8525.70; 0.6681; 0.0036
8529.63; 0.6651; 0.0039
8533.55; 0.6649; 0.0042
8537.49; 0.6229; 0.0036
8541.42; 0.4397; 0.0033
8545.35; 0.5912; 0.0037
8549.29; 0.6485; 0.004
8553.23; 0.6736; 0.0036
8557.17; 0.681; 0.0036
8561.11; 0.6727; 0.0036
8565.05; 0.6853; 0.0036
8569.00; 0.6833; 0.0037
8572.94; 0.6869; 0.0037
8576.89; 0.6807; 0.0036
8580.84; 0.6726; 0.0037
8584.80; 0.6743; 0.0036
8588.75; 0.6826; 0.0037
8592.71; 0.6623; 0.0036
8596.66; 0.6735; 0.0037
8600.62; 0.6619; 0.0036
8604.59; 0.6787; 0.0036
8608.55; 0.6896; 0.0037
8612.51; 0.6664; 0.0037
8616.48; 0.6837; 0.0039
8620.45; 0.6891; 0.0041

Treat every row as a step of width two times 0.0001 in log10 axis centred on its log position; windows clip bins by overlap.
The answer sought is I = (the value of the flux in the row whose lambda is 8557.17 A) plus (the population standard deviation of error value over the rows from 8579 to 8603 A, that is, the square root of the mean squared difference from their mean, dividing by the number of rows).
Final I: 0.681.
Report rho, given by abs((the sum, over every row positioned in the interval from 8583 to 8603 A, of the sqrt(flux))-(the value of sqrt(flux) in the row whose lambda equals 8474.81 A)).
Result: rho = 3.28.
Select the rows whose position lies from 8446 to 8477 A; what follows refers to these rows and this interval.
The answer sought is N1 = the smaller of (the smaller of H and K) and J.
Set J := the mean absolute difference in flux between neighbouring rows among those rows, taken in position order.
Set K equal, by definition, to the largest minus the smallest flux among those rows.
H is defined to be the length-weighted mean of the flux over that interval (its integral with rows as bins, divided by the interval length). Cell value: 0.014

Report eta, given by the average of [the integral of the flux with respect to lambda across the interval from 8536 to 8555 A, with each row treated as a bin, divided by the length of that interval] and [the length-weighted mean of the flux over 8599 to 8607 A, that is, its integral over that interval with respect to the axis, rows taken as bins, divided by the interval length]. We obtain 0.633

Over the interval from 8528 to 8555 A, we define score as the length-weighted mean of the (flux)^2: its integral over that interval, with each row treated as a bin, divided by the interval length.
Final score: 0.383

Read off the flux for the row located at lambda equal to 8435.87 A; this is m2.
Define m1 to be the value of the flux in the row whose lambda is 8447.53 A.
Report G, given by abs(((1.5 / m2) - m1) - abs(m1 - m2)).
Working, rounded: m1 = 0.6839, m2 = 0.5827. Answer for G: 1.79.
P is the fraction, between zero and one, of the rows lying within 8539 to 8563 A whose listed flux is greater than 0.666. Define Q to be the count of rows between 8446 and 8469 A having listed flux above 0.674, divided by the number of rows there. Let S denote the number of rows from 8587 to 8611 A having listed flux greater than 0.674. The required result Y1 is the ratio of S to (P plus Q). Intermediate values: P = 0.5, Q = 0.67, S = 3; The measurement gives 2.6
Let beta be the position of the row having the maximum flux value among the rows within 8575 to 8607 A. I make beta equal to 8588.75 A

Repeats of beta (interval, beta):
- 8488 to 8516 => 8490.44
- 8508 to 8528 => 8521.77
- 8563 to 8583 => 8572.94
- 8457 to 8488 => 8463.11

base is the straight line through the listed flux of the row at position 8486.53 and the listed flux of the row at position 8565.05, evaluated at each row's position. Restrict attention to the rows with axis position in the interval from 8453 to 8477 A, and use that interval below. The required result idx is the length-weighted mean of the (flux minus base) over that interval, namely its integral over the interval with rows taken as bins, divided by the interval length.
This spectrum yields -0.004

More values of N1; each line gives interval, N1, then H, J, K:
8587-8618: 0.016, 0.675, 0.016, 0.03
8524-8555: 0.066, 0.621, 0.066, 0.23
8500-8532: 0.018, 0.659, 0.018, 0.05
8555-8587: 0.006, 0.680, 0.006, 0.01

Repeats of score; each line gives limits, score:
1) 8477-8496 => 0.452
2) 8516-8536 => 0.440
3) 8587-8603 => 0.449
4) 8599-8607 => 0.451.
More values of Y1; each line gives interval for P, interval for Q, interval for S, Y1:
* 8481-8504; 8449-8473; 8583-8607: 3.0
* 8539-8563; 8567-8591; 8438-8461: 3.0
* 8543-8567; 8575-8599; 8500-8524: 0.9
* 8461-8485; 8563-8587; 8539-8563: 0.7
